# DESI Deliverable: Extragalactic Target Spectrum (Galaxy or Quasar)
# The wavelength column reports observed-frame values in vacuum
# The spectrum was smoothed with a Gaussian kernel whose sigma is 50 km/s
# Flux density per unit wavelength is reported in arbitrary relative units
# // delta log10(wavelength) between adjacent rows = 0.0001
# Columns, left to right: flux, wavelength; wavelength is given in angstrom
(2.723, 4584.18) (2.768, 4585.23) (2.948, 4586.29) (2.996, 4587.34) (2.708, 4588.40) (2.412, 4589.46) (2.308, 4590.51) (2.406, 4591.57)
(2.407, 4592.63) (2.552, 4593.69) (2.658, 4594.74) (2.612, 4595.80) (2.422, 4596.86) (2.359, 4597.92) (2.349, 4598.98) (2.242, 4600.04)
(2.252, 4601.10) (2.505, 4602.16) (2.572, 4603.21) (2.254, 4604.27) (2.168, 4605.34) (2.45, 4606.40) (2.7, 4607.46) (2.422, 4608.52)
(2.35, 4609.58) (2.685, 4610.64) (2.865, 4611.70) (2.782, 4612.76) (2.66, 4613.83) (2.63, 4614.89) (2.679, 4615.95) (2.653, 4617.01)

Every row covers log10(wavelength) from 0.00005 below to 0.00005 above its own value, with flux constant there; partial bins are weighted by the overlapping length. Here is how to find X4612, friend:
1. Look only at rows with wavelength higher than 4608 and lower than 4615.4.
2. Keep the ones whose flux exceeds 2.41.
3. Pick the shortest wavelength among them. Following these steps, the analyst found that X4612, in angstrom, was 4608.52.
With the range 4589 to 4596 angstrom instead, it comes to 4589.46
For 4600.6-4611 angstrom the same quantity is 4602.16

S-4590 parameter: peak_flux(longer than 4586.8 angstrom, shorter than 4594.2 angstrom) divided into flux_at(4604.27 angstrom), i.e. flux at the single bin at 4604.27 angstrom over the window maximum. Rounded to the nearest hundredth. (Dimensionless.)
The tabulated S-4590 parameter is 0.75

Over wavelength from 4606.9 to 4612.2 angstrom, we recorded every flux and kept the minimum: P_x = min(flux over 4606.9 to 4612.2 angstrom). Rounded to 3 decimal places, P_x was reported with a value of 2.350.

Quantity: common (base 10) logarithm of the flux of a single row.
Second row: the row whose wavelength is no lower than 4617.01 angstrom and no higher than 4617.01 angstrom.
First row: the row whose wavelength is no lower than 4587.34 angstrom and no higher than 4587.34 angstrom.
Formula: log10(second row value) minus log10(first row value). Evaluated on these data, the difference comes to -0.05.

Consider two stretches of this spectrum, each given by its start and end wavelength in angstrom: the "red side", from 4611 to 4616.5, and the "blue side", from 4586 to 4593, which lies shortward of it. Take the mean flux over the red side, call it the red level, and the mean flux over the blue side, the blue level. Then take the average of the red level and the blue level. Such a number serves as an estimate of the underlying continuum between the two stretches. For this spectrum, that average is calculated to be 2.66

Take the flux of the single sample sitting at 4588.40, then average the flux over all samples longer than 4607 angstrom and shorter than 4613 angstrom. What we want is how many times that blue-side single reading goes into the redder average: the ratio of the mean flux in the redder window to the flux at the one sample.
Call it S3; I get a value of 0.97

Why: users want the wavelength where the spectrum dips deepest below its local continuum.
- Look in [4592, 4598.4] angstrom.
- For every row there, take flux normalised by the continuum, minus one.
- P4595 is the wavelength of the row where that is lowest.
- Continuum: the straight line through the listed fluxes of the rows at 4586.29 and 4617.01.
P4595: 4597.92 angstrom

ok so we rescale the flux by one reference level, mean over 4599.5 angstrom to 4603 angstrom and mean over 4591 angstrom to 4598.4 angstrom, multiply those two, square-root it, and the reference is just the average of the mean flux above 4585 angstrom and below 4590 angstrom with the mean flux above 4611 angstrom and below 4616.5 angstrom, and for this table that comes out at 0.88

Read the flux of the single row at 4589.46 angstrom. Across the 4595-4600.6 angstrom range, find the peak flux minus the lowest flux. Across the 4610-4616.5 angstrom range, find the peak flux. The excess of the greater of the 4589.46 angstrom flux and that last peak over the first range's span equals 2.5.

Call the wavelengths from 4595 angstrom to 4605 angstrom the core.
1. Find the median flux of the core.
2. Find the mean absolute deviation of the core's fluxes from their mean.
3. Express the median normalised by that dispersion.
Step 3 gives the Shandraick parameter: 20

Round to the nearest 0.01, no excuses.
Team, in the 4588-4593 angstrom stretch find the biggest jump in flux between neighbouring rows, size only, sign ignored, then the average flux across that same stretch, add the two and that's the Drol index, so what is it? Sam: 2.74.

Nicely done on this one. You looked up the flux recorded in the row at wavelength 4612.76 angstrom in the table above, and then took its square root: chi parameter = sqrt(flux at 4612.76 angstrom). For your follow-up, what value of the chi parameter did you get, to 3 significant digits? 1.67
